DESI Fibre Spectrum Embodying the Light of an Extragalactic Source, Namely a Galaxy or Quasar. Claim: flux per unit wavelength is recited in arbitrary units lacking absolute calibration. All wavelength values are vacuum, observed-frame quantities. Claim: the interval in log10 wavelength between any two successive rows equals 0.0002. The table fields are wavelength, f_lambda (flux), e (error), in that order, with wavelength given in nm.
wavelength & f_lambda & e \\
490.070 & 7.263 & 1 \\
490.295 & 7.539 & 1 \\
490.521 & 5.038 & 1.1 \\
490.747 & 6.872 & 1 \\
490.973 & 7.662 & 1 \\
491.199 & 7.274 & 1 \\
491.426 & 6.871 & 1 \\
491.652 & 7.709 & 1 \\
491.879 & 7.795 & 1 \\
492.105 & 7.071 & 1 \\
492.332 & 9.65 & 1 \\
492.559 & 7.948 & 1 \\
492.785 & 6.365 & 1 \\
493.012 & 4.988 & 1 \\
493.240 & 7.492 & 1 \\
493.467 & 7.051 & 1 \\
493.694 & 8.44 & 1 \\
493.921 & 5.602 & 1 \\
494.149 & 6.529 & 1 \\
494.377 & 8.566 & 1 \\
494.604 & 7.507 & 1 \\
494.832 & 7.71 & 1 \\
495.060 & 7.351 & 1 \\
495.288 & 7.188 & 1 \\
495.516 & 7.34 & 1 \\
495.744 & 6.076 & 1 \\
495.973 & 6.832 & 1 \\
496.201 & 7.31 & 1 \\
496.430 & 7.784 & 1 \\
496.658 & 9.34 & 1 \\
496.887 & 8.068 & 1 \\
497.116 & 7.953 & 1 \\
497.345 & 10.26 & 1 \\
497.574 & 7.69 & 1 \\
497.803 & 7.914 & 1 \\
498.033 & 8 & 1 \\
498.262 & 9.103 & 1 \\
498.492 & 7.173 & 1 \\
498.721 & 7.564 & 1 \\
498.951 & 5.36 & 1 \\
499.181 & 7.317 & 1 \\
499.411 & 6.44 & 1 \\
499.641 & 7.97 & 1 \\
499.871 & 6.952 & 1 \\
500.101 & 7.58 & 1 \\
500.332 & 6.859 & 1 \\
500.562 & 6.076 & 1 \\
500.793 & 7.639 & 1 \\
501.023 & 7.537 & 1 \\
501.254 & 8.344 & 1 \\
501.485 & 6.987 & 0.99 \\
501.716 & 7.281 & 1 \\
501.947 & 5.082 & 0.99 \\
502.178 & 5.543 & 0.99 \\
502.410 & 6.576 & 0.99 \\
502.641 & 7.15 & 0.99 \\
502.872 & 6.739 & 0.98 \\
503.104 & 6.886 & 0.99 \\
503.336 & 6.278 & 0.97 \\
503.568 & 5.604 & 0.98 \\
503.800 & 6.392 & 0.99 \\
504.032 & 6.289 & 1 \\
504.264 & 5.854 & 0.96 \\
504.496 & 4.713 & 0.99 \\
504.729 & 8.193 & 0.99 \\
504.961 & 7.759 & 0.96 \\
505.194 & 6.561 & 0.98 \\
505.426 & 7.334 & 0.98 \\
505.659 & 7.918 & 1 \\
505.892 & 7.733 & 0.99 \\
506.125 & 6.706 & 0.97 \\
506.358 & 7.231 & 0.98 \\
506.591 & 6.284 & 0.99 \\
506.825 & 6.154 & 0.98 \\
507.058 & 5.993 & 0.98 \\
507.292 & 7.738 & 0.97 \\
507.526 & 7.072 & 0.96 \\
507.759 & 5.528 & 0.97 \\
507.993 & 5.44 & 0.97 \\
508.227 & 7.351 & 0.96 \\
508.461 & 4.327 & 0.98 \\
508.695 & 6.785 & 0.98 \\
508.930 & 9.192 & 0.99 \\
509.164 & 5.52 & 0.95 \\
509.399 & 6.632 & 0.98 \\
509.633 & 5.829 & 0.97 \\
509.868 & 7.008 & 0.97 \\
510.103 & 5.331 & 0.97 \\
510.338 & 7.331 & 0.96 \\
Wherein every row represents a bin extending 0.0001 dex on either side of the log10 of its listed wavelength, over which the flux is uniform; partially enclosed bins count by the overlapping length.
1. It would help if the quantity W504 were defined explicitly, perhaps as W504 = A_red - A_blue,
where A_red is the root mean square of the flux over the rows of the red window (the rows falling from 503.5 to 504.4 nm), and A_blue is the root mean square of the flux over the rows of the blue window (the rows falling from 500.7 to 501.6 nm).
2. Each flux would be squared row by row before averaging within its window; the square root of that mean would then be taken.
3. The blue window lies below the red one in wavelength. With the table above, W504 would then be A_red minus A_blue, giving -1.6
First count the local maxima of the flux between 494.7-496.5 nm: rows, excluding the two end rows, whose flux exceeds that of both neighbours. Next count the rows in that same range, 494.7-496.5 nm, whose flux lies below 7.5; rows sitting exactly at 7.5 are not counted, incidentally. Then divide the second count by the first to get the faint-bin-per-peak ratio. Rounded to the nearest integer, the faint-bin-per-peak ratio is 6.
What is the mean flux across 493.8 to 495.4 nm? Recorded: 7.21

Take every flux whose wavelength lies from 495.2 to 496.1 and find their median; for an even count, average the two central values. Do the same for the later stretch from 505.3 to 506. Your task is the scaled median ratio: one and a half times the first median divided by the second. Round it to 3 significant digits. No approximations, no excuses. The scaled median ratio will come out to 1.36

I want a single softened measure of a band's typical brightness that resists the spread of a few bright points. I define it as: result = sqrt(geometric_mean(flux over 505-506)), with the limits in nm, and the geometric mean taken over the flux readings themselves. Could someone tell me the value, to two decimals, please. 2.71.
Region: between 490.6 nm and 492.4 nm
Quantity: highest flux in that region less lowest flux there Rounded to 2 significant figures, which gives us 2.8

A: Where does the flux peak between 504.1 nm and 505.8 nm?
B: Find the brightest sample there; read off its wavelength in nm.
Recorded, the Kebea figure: 504.729 nm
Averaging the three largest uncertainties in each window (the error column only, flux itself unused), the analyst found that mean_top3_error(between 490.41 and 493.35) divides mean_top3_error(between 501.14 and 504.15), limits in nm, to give 0.97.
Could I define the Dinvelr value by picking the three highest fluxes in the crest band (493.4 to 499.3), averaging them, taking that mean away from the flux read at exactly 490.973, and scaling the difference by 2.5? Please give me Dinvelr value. -4.8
